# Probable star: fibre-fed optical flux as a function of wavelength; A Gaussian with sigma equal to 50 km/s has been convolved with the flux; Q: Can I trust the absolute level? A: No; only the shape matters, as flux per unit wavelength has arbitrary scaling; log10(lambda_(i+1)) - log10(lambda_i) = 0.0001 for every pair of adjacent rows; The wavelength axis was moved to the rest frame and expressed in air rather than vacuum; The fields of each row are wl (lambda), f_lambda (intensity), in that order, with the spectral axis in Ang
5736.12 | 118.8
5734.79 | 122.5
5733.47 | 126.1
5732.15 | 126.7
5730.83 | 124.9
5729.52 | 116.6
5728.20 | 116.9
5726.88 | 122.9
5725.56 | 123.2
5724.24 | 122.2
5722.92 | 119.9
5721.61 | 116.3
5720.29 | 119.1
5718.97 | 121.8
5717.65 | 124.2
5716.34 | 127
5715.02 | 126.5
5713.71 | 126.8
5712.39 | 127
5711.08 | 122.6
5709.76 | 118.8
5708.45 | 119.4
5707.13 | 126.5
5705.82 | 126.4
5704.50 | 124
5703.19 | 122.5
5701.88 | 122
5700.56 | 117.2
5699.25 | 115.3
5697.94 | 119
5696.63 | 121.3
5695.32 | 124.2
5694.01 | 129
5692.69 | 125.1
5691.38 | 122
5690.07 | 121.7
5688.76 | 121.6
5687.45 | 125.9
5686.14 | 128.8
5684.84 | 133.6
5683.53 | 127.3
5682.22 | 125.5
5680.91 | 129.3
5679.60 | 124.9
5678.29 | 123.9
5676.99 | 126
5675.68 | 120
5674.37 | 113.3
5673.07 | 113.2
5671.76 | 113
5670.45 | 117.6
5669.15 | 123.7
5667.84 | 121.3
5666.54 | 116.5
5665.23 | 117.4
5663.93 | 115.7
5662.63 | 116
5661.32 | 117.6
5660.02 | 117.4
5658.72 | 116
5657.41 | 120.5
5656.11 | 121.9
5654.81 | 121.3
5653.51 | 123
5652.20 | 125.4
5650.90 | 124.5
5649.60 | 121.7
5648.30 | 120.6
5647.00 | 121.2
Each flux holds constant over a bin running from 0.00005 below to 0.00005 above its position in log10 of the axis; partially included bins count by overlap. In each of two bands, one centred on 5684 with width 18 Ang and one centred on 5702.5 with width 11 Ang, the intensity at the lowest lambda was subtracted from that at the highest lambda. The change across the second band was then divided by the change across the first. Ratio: 1.5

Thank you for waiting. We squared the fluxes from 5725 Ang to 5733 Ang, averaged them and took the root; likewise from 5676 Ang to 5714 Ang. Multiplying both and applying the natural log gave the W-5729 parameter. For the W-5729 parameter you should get 9.62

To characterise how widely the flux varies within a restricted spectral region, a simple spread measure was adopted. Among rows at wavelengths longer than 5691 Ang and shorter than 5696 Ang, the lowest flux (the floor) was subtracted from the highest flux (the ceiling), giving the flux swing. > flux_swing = 7.0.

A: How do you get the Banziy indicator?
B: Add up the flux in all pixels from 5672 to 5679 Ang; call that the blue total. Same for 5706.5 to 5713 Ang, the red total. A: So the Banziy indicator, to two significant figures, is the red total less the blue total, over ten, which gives 1.8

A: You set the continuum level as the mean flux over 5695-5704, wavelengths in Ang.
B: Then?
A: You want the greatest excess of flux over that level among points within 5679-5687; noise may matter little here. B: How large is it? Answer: 13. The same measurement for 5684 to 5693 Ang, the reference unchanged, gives 13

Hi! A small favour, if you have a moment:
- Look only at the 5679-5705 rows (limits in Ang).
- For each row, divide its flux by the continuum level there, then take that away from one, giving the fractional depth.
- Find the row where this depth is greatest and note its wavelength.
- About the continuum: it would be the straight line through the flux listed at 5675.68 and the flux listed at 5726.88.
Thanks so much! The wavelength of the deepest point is 5699.25 Ang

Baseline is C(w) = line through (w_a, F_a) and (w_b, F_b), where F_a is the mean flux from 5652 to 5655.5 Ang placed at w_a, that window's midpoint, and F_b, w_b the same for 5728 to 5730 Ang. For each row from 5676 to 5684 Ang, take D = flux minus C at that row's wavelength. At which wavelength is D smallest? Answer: 5678.29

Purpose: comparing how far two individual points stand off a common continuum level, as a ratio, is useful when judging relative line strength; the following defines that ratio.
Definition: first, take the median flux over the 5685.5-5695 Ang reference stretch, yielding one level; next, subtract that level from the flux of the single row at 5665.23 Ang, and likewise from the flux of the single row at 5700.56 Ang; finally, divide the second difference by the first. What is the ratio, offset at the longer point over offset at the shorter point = 1.0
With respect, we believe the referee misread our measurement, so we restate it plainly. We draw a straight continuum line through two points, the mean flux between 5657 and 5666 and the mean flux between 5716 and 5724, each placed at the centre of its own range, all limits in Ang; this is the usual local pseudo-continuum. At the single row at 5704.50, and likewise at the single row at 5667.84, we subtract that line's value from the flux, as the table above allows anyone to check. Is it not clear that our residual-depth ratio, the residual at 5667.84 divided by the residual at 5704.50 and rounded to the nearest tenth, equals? 1.0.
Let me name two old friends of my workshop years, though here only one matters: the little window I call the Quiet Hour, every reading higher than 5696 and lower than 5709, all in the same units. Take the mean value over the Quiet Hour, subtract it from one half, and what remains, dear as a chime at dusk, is -121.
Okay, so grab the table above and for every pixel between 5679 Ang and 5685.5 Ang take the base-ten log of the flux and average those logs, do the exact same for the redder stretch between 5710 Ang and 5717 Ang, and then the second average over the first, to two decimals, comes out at 1.00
